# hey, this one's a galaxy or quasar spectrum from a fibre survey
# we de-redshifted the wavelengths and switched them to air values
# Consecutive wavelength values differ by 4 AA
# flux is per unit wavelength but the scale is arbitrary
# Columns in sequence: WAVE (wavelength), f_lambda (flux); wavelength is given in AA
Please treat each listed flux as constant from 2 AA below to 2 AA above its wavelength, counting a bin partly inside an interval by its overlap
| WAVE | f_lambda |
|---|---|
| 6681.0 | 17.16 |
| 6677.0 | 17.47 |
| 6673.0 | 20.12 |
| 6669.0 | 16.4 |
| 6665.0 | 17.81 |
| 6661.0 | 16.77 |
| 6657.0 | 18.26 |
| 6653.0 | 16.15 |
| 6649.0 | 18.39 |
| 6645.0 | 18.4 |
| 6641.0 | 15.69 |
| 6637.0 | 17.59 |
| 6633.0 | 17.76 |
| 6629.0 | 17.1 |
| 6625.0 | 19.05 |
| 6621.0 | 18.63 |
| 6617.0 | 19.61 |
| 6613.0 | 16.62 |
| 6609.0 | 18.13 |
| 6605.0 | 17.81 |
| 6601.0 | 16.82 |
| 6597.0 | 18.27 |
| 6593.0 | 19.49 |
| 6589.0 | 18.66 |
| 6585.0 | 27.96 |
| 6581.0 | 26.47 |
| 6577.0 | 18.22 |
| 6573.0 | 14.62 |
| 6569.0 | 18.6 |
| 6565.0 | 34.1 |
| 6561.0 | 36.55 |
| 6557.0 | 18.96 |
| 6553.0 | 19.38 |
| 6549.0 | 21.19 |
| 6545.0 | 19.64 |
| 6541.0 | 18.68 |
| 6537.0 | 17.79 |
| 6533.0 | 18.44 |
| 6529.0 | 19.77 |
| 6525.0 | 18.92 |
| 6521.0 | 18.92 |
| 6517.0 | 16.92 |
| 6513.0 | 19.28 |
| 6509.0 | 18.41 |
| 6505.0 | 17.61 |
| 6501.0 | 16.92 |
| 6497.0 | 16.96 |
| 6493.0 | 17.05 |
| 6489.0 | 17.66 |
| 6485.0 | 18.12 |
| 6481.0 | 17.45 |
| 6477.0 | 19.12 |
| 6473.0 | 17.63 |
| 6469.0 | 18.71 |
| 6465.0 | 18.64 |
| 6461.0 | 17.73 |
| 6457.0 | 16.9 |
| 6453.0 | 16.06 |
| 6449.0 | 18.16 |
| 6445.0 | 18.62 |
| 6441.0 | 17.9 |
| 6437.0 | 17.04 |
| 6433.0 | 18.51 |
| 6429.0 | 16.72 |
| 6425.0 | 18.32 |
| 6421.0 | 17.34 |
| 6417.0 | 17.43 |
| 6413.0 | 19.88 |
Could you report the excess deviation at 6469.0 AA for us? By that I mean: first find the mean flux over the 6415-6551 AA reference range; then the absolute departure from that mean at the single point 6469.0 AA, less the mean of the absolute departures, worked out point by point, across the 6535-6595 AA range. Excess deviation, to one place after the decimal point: -3.8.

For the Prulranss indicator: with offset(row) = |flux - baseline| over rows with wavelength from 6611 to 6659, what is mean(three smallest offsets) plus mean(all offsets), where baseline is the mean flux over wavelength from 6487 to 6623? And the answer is 2.7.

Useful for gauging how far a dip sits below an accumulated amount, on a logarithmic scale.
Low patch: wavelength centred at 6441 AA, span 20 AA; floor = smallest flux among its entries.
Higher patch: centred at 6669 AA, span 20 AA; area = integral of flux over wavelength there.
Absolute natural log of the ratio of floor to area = 3.03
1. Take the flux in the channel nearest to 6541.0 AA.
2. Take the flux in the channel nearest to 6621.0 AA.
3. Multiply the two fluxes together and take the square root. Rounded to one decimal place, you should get 18.7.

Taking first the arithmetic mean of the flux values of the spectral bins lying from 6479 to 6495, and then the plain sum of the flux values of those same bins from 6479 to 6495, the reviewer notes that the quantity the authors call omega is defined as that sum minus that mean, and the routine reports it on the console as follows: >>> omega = 52.7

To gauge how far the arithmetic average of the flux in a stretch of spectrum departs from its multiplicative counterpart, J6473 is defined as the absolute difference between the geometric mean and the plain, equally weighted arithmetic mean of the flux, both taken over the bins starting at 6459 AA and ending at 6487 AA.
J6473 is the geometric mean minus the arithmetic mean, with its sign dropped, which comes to 0.01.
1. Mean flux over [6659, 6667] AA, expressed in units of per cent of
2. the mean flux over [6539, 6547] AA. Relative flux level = 90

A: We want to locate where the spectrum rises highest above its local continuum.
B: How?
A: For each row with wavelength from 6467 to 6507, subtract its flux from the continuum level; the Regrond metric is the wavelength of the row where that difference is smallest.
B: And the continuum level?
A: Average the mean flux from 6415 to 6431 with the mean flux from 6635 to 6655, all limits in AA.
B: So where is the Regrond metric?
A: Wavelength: 6477.0 AA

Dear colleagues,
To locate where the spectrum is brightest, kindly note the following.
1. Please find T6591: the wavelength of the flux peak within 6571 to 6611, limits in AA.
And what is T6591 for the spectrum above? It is 6585.0 AA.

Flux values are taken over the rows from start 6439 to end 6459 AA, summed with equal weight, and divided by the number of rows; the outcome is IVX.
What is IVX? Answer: 17.5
